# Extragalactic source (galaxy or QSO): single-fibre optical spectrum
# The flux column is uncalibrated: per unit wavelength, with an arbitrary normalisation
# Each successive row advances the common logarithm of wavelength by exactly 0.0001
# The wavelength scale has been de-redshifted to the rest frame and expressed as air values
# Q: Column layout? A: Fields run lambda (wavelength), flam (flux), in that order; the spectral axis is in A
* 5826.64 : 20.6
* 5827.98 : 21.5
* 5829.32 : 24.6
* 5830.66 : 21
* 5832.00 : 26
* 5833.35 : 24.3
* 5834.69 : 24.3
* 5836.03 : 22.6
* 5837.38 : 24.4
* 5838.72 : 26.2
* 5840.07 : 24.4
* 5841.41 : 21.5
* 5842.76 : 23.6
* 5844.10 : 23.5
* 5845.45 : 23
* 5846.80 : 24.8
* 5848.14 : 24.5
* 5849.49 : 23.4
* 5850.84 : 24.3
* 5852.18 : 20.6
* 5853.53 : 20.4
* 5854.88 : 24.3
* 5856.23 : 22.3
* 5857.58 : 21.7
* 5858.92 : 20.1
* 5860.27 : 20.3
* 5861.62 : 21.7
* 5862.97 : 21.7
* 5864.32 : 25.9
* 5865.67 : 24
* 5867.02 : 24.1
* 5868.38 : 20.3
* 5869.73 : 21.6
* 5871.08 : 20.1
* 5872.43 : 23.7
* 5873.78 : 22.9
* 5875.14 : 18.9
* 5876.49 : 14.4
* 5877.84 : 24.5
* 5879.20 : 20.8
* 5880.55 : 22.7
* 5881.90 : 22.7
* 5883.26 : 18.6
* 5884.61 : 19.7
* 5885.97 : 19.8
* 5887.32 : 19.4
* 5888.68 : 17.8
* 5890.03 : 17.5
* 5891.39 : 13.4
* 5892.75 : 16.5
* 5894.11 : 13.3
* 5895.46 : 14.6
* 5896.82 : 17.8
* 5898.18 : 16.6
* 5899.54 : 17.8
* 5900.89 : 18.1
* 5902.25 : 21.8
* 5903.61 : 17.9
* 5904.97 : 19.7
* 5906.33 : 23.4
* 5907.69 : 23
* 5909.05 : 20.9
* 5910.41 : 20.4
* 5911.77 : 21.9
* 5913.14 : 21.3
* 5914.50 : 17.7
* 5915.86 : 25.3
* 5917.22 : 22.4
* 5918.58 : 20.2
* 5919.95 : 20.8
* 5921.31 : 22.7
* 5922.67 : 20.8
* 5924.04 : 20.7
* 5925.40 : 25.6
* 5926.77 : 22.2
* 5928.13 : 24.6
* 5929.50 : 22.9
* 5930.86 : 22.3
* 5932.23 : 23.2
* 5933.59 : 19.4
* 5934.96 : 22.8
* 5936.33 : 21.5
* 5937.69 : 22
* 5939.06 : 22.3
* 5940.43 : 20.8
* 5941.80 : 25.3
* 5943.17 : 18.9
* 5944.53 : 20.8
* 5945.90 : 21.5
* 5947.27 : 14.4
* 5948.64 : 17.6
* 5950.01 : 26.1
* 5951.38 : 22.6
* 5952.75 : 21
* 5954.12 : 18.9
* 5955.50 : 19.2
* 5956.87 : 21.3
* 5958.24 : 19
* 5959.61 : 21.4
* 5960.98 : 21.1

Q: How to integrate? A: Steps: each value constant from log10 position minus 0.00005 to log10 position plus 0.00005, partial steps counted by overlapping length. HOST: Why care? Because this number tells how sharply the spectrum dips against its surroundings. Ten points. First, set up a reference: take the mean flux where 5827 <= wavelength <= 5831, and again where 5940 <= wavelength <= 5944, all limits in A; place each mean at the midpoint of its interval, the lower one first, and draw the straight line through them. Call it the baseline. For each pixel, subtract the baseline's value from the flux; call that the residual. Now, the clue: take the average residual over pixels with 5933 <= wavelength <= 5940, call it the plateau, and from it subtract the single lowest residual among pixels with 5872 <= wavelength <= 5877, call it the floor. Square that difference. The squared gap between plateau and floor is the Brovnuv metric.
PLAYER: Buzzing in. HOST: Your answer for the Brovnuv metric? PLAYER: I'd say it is 57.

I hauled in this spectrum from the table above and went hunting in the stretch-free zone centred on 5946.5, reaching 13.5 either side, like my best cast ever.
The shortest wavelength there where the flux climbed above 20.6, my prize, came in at 5934.96 A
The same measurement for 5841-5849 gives 5841.41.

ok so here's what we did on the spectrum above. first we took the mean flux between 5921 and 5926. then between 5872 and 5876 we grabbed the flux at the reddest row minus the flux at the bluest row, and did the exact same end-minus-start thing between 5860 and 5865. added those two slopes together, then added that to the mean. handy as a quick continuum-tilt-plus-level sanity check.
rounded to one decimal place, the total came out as 23.2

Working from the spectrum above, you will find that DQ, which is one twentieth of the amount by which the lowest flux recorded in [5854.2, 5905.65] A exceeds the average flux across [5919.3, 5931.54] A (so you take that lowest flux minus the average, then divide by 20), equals -0.5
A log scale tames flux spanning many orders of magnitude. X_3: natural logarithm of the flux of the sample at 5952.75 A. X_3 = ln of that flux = 3.04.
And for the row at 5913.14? 3.06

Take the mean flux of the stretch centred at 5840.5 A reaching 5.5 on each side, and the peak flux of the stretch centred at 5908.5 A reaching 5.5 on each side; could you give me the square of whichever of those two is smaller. 548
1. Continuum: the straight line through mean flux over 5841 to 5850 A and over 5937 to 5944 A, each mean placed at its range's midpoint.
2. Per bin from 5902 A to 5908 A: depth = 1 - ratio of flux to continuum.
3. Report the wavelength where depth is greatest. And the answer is 5903.61 A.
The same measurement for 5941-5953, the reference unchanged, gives 5947.27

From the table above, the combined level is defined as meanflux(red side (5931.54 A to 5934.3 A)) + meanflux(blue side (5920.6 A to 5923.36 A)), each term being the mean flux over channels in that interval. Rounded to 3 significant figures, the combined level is 43.0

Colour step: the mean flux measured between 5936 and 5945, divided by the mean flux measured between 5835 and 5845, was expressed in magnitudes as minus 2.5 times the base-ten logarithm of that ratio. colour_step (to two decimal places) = 0.10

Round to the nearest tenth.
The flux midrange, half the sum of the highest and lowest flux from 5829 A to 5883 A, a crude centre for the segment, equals 20.3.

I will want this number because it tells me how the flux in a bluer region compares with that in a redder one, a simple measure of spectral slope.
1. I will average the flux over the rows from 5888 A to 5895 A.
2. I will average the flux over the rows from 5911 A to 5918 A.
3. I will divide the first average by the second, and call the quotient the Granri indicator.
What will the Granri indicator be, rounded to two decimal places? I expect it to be 0.72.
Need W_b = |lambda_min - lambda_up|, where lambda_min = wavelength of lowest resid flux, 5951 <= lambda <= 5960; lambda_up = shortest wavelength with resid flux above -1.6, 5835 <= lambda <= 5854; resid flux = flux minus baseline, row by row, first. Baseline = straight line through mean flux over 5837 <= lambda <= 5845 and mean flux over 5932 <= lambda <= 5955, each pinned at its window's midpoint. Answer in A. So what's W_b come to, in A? 118.1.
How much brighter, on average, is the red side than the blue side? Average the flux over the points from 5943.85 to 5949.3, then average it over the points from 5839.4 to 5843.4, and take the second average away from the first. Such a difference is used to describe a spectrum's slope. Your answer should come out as -4.6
